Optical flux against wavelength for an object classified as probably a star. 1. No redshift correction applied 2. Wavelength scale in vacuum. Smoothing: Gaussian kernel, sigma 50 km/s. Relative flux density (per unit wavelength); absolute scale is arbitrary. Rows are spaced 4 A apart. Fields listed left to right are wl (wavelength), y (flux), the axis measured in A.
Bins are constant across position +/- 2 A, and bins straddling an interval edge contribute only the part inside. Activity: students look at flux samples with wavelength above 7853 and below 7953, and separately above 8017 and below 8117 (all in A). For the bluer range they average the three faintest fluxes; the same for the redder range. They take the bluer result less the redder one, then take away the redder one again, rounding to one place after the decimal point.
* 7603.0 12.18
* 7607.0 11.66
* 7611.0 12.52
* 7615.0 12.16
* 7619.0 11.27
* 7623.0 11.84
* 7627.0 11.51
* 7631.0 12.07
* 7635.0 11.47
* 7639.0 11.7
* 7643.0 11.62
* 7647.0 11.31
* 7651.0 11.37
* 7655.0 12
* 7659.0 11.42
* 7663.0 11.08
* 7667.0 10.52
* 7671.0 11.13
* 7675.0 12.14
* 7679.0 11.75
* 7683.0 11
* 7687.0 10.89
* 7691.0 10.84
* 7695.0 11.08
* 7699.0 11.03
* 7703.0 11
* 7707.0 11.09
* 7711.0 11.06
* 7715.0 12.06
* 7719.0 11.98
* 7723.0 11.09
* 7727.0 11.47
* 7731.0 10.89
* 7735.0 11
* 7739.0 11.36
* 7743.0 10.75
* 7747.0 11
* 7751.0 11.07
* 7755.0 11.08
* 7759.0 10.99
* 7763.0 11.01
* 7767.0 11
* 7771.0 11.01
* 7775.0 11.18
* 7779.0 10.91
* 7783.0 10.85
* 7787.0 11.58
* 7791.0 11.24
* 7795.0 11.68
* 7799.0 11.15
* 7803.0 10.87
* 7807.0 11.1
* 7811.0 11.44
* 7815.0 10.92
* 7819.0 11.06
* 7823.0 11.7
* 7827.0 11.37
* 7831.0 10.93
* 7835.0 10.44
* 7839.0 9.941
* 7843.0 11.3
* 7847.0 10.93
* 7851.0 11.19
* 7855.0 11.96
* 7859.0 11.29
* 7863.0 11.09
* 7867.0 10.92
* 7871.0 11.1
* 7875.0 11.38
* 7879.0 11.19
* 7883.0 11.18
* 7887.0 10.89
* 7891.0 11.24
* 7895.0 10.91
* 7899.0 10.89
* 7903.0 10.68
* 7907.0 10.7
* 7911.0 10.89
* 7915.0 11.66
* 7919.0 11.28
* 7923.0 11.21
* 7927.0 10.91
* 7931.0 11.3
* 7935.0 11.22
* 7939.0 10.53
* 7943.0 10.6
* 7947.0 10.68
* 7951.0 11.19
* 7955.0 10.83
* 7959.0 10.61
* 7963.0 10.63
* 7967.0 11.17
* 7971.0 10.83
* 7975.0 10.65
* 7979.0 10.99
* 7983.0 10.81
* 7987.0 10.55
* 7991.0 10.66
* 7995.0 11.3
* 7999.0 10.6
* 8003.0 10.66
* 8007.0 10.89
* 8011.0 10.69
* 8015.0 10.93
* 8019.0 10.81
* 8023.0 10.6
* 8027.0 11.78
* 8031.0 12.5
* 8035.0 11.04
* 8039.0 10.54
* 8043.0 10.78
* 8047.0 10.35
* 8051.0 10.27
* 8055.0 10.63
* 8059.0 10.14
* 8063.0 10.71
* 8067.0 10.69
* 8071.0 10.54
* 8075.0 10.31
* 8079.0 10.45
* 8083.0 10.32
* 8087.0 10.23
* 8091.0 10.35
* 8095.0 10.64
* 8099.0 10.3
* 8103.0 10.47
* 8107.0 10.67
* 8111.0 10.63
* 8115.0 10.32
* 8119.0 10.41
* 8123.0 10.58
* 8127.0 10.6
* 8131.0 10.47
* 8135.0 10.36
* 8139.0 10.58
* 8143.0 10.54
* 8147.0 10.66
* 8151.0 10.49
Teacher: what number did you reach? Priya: -9.8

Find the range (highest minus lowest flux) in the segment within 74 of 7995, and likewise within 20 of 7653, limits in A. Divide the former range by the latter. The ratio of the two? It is 1.6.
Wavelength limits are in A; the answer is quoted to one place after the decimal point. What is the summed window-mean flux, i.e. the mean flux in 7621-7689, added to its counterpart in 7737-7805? 22.6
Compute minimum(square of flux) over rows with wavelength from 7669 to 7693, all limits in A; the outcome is 118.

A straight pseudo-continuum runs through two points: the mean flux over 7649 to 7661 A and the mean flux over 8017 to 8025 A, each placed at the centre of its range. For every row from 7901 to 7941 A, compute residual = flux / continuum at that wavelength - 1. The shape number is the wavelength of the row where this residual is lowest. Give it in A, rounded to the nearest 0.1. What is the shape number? 7939.0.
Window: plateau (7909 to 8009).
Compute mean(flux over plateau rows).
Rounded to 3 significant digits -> 10.9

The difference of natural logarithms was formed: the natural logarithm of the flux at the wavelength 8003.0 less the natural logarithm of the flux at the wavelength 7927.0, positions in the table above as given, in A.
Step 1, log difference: -0.023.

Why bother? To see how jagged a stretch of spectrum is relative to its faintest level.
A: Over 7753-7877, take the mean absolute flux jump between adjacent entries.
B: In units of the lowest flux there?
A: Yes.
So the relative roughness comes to 0.036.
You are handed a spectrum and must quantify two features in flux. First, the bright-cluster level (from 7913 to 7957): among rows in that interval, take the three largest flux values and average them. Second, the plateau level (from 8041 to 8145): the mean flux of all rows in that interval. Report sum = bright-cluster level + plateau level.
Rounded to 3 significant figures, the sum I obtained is 21.9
